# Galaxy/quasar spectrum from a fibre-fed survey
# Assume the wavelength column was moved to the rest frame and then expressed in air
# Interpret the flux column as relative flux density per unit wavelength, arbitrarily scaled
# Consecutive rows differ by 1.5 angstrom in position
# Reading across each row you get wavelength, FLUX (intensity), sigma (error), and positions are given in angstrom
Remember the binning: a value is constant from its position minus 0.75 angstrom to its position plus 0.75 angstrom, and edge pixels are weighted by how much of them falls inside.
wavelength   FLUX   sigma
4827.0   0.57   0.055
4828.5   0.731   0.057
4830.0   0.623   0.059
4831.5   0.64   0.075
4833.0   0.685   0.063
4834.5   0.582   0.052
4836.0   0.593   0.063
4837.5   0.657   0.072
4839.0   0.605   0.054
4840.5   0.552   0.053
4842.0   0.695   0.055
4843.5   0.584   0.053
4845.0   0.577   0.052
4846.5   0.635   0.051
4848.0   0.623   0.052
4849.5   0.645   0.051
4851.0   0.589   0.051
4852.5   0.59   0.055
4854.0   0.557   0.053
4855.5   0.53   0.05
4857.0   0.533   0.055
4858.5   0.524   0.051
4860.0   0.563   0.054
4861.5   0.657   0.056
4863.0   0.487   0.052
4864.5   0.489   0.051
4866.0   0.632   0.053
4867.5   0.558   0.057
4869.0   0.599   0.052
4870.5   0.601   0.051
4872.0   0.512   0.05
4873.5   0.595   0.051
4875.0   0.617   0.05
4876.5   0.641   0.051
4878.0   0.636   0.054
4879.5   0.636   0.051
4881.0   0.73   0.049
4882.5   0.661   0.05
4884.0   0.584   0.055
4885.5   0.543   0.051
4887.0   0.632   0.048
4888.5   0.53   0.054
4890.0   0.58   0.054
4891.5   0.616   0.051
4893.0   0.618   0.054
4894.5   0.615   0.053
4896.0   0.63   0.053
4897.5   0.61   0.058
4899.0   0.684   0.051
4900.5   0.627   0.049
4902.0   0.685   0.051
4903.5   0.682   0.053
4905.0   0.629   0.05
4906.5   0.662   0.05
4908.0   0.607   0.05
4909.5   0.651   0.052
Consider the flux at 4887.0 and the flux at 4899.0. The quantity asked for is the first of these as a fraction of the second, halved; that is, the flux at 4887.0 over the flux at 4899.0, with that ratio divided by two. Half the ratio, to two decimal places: 0.46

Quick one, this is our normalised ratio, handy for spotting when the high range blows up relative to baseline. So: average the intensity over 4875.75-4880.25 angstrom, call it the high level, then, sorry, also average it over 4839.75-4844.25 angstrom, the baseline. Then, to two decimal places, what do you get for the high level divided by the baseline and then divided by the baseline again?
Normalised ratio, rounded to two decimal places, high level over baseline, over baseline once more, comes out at 1.71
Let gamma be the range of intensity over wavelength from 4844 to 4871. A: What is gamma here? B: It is 0.17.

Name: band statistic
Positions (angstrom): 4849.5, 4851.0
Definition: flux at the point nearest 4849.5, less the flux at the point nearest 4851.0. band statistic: 0.06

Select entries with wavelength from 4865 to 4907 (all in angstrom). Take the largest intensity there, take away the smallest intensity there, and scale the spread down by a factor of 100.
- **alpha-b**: 0.0022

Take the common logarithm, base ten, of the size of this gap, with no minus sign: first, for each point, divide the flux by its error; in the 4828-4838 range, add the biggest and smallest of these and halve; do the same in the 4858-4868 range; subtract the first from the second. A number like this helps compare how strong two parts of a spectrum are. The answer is -1.5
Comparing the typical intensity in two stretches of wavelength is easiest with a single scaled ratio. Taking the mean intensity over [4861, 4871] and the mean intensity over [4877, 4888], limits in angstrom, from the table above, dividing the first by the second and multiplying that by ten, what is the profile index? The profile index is 9.1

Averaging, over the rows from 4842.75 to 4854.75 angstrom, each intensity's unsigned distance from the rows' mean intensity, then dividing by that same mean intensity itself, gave 0.043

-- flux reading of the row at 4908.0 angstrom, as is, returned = 0.607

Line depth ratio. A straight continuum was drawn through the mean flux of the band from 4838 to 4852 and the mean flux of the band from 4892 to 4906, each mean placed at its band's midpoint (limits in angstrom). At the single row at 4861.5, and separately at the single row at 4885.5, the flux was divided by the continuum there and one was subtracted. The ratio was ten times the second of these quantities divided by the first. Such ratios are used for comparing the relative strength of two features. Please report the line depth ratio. -25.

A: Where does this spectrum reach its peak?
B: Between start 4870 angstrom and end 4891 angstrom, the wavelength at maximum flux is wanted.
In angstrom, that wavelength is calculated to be 4881.0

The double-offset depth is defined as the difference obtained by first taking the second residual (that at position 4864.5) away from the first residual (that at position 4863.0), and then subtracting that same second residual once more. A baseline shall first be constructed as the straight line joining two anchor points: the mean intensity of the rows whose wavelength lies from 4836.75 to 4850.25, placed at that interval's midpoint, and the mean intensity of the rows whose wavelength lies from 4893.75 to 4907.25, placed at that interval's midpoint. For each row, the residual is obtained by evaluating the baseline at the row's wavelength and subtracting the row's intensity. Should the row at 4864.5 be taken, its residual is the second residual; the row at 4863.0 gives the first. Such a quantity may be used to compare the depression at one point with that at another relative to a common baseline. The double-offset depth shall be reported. -0.14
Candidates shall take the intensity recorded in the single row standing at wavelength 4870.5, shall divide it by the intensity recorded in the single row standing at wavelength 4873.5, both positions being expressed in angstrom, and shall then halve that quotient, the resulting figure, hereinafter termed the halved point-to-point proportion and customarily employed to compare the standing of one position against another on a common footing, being 0.51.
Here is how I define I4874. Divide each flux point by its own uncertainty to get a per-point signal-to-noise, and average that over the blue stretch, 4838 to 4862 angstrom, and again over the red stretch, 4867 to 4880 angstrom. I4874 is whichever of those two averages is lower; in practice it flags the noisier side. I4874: 11.2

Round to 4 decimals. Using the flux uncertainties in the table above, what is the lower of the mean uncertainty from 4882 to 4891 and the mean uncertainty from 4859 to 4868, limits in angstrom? 0.0520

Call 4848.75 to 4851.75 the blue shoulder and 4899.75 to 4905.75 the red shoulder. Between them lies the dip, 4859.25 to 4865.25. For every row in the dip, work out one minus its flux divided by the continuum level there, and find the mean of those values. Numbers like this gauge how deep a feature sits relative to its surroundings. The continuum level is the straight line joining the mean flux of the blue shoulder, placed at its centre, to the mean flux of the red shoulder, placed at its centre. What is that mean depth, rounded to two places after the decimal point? 0.12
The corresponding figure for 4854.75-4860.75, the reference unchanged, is 0.14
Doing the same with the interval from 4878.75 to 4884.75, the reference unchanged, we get -0.02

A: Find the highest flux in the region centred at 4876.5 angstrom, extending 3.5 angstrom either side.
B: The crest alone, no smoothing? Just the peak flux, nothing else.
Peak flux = 0.641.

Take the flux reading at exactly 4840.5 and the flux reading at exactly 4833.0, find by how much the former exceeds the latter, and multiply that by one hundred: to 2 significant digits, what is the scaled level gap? -13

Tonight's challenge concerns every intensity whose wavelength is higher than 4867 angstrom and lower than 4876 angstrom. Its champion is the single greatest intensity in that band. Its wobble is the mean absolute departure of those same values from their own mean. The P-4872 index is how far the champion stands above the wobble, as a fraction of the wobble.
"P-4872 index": 19.4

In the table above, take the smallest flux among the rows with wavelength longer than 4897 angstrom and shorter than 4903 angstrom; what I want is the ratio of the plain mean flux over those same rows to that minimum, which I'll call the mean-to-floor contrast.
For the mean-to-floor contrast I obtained 1.07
